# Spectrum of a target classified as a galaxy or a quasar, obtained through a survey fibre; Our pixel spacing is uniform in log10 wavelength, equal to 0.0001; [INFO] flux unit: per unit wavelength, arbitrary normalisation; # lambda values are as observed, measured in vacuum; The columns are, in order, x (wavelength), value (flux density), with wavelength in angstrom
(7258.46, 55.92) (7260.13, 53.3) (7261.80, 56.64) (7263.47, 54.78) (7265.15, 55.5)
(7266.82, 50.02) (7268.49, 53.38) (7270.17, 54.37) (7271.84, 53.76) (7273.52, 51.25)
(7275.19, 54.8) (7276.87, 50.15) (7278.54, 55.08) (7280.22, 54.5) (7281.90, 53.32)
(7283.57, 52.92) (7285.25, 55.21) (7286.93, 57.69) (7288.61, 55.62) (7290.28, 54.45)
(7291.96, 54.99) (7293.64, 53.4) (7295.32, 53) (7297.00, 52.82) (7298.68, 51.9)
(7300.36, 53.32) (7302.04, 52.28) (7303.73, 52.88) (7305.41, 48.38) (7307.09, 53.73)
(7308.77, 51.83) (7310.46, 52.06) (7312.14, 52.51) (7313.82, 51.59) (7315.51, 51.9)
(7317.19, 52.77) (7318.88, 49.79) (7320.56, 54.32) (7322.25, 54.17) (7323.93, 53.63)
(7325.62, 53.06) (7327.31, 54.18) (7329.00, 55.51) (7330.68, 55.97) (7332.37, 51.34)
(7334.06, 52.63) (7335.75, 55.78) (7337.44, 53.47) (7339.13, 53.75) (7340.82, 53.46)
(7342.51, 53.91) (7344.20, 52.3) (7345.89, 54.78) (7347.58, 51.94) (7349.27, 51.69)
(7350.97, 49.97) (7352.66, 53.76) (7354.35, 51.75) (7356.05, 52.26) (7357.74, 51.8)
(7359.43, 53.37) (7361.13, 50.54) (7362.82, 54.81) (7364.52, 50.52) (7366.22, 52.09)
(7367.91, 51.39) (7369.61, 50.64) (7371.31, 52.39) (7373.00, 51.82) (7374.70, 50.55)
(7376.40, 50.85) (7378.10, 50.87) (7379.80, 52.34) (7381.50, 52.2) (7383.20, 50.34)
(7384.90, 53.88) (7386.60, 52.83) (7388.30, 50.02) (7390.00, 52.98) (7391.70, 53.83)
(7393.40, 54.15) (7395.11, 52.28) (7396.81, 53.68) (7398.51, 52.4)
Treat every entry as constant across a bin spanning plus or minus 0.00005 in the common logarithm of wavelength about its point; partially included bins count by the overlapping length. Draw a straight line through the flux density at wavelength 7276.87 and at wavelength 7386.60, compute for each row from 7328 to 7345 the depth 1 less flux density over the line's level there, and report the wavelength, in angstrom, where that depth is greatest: 7332.37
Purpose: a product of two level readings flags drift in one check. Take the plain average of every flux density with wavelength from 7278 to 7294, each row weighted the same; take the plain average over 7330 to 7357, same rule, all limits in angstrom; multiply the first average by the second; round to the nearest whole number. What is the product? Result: 2903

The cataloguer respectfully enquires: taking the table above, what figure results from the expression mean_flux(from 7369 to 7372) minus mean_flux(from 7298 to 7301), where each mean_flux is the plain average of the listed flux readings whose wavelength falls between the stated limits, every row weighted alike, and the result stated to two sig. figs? -1.1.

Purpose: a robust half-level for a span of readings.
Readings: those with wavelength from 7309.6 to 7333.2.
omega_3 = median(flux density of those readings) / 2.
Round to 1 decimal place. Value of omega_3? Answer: 26.5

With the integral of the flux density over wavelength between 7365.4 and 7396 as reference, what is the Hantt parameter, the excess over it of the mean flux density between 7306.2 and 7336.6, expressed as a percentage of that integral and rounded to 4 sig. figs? -96.66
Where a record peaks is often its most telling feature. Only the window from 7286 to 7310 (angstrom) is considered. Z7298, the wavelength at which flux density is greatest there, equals 7286.93 angstrom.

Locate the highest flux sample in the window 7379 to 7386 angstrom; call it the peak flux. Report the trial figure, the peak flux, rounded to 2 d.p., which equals 53.88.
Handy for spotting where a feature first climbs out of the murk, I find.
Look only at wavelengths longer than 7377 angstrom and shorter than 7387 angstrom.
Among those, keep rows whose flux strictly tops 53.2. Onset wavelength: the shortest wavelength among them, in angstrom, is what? 7384.90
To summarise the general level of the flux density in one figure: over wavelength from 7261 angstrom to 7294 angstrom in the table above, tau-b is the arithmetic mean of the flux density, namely 54.1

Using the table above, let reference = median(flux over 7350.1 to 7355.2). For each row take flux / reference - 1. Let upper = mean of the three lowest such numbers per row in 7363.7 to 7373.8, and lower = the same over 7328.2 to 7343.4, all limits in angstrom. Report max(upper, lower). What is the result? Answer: 0.014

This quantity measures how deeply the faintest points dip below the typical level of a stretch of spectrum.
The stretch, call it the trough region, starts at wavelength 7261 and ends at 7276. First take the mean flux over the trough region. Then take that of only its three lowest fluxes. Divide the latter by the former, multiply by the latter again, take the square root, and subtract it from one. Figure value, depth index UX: -6.03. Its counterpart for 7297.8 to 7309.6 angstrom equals -6.03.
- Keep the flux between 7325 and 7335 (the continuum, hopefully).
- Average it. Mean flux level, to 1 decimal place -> 53.8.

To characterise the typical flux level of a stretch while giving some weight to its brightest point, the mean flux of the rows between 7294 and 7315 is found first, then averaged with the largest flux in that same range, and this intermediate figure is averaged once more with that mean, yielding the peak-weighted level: 52.6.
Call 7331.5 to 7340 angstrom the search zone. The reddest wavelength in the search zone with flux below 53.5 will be 7337.44 angstrom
